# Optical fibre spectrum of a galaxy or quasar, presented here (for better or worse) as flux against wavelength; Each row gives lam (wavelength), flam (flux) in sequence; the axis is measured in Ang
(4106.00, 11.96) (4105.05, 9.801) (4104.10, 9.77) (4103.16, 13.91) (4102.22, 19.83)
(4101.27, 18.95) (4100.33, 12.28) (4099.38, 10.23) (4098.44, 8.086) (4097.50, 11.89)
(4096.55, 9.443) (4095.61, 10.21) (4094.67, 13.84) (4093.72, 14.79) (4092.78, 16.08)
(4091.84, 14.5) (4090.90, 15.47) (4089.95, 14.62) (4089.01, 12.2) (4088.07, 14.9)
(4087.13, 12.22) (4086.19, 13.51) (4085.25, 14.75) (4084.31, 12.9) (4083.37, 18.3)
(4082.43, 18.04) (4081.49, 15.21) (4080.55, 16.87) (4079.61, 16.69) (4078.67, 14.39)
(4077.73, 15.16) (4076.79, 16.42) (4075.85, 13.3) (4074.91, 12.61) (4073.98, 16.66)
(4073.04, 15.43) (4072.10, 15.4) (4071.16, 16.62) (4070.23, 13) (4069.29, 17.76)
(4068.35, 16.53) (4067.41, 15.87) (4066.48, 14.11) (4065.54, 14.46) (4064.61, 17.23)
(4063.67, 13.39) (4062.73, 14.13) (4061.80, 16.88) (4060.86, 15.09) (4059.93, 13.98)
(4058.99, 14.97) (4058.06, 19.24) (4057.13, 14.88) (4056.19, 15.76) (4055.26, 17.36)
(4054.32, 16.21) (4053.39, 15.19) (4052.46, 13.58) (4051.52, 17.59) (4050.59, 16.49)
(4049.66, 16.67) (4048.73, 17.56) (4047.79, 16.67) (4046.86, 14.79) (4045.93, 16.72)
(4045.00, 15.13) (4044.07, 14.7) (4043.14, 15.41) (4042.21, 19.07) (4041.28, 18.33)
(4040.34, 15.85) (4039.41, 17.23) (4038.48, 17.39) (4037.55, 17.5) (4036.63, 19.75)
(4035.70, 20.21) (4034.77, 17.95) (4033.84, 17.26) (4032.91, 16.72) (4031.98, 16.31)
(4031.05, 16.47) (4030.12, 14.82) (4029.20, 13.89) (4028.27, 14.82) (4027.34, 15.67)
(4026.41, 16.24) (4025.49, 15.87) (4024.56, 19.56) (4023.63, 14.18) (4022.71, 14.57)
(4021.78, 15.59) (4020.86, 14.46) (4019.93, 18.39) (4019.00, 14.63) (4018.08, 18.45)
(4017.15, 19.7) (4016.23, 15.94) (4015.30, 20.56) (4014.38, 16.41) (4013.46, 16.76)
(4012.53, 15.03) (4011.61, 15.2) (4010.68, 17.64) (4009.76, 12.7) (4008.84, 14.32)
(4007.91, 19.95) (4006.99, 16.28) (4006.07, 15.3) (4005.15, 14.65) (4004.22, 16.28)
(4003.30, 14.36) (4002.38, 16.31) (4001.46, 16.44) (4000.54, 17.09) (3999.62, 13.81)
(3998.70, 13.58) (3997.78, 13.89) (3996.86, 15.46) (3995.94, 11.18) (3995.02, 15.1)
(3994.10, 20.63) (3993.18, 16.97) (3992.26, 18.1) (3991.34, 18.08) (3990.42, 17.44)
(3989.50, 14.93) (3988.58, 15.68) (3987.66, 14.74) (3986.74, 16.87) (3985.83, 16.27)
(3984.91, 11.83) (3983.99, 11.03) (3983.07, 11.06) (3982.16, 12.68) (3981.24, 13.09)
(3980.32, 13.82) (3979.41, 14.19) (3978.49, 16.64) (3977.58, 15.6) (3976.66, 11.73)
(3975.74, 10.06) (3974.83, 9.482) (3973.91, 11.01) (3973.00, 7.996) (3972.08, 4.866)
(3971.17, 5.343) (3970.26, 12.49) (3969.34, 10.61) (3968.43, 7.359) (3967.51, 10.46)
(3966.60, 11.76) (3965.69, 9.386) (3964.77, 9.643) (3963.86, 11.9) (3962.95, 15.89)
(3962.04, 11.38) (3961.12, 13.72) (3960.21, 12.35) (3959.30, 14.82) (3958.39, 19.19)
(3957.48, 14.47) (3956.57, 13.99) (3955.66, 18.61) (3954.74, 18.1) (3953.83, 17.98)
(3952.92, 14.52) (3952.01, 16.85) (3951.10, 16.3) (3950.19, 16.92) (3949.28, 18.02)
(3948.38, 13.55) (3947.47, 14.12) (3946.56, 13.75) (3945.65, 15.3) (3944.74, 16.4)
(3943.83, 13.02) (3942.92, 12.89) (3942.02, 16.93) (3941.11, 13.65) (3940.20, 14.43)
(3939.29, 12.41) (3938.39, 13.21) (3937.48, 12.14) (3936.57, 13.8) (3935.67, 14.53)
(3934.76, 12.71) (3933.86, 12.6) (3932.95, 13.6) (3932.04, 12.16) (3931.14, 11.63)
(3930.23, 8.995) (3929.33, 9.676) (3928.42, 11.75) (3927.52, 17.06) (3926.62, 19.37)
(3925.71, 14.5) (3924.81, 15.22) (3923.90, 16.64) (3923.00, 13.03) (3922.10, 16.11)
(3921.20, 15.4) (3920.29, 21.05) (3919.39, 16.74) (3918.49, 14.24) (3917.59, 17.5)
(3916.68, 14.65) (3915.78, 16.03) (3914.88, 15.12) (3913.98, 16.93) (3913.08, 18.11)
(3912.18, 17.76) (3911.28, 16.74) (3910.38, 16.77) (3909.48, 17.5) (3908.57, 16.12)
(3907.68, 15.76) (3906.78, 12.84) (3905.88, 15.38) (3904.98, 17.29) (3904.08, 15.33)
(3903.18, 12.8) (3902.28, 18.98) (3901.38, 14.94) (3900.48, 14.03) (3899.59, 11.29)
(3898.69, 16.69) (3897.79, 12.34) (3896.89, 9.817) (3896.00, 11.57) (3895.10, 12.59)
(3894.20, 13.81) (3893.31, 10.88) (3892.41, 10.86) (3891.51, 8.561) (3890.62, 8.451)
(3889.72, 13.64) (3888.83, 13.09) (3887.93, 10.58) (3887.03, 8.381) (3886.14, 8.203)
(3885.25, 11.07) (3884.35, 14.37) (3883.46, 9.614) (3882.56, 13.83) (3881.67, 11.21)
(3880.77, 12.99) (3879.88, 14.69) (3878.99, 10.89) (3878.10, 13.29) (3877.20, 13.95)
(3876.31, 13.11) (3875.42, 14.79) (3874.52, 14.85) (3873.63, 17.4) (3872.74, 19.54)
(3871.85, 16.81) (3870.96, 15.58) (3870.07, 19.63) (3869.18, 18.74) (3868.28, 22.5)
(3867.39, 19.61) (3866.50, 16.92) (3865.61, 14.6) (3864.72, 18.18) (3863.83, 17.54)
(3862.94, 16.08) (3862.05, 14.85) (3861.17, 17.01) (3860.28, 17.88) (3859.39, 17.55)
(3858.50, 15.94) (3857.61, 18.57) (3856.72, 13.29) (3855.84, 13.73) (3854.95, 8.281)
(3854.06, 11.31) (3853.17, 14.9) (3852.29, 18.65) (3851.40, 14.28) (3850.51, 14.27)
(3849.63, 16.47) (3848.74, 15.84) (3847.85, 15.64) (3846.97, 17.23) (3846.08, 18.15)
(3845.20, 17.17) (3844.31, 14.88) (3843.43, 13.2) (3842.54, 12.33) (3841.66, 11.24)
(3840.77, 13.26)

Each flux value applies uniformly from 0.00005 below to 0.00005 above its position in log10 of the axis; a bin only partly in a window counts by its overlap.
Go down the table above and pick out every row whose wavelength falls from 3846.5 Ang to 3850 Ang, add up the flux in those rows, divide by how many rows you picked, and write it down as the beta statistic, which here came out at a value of 16.3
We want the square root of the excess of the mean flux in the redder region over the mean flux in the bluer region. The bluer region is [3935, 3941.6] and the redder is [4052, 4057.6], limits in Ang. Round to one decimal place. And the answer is 1.4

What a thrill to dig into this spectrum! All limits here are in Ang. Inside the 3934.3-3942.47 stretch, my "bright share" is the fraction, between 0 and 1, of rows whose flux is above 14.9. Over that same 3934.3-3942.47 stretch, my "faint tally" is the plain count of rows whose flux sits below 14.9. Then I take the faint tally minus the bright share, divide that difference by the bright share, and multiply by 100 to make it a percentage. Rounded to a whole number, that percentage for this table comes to 7100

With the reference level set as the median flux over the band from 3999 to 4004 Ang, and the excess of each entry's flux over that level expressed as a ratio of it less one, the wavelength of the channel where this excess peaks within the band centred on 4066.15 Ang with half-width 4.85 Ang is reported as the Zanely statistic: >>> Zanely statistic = 4069.29 Ang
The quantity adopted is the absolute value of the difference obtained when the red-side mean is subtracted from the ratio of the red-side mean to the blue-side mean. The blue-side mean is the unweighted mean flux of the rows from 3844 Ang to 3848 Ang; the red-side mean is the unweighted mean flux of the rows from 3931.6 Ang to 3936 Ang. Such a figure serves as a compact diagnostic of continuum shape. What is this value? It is 12.3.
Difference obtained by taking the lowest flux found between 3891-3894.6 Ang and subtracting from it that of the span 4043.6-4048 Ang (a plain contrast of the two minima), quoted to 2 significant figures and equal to -6.1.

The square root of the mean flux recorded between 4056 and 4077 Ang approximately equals 3.9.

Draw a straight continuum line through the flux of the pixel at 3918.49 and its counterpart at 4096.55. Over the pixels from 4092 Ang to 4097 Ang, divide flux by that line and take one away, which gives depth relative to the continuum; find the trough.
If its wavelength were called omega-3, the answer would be 4096.55 Ang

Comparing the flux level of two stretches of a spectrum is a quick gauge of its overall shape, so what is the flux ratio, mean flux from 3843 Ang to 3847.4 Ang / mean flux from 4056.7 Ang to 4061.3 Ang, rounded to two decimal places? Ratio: 1.03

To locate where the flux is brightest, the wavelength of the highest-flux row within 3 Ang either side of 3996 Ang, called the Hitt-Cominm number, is 3994.10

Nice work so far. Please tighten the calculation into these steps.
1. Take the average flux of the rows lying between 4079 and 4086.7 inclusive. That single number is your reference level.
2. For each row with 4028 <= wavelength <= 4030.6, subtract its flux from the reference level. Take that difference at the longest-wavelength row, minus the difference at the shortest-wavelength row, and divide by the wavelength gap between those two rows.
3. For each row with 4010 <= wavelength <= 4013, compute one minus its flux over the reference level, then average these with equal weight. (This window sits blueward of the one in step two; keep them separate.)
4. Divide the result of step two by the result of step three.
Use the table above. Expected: 0.0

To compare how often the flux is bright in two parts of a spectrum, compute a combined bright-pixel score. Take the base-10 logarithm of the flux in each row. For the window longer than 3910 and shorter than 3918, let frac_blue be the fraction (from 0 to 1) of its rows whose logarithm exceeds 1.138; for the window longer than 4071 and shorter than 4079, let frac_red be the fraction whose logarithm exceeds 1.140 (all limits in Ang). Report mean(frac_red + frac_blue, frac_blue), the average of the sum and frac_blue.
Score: 1.39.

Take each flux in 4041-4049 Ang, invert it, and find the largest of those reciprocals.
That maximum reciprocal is 0.068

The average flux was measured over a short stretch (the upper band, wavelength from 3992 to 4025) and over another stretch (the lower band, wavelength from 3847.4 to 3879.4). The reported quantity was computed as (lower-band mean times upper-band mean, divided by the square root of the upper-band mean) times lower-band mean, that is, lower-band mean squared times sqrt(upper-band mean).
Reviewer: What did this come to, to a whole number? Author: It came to 1015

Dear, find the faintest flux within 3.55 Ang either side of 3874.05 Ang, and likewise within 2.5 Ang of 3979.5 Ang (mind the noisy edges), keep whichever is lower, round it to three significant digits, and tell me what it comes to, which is 13.1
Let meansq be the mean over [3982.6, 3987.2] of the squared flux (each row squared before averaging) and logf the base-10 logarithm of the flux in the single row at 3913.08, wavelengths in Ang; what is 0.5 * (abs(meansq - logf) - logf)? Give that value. 92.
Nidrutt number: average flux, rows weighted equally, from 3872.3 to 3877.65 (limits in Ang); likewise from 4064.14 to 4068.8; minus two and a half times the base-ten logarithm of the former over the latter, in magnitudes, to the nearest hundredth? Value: 0.00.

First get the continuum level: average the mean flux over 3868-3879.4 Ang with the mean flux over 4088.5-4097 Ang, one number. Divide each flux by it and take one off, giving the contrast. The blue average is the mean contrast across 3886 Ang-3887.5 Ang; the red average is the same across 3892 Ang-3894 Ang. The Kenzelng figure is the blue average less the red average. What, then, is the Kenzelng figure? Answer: -0.2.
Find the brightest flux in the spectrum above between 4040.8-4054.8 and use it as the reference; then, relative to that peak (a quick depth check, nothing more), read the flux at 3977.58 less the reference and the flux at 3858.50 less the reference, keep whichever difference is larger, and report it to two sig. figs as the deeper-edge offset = -3.1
